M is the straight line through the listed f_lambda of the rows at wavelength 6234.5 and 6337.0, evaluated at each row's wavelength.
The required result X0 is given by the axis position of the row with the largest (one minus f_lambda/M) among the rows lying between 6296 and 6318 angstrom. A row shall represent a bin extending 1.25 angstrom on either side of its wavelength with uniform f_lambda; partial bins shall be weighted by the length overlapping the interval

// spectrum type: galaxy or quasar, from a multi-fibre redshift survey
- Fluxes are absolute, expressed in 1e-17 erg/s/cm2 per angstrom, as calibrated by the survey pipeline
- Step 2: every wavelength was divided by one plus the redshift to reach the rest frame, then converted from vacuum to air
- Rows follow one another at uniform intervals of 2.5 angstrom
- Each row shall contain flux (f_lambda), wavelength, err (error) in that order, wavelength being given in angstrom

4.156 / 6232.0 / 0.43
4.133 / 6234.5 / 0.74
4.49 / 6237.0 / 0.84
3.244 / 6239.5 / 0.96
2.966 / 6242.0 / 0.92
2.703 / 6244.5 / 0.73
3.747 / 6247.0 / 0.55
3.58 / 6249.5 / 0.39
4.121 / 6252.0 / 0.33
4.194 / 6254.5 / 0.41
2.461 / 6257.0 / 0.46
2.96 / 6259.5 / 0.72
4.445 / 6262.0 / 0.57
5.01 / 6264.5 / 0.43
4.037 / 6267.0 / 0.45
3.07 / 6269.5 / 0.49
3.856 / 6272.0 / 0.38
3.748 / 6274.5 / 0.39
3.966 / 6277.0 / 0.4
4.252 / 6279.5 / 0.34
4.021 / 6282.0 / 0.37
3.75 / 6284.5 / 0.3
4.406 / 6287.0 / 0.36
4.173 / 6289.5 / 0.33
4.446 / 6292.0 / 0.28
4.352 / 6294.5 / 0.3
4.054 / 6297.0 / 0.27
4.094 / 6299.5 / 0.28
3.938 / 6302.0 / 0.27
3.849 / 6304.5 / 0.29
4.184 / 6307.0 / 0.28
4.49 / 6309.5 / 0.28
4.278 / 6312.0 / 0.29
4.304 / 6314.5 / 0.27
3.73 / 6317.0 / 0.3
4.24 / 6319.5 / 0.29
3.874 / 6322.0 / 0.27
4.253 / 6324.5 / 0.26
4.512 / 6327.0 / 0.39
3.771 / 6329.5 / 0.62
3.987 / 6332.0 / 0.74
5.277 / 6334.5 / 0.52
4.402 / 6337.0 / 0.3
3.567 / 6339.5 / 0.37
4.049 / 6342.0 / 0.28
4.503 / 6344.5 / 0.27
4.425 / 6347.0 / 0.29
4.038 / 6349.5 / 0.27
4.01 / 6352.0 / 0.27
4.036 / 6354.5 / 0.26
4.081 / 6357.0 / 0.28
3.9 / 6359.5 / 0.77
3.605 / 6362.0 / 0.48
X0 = 6317.0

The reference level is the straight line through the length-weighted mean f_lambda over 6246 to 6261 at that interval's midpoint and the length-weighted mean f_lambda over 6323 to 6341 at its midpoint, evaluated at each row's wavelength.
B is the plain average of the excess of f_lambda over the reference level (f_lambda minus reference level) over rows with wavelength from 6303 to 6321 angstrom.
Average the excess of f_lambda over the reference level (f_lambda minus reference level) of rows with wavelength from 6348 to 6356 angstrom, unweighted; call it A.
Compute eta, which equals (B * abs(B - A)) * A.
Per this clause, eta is -0.0184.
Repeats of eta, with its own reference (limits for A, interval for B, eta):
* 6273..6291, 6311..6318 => 0.0013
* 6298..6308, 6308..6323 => 0.0000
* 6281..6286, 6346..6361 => -0.0144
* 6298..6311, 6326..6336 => 0.0006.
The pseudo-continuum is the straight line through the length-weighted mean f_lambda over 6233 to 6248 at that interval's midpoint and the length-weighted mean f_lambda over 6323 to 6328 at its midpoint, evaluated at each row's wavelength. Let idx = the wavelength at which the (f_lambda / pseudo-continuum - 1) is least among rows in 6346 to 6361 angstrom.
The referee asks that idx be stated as 6359.5 angstrom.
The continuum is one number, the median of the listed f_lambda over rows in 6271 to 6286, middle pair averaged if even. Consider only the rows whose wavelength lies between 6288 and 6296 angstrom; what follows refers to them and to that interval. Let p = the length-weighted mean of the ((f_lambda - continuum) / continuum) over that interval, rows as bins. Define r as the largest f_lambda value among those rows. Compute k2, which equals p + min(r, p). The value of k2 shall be 0.208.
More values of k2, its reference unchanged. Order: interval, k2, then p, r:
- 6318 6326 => 0.108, 0.05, 4.253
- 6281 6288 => 0.070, 0.04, 4.406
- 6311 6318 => 0.102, 0.05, 4.304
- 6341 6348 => 0.215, 0.11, 4.503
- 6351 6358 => 0.067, 0.03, 4.081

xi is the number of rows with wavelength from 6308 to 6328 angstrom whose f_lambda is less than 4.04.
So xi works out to 2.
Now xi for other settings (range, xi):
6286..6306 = 2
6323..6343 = 3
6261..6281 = 5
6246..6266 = 4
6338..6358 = 4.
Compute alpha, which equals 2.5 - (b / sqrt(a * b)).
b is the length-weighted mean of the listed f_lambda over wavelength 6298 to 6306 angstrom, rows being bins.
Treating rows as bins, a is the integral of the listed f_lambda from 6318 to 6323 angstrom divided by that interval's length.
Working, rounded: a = 4.05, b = 3.97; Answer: 1.51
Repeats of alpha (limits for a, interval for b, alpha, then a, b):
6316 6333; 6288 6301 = 1.48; 4.06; 4.22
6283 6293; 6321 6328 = 1.50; 4.18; 4.21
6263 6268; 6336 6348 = 1.54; 4.54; 4.18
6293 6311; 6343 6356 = 1.49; 4.14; 4.20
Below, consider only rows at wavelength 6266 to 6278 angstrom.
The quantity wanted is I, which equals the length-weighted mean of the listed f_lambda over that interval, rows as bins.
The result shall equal 3.72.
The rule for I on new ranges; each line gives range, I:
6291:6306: 4.12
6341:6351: 4.25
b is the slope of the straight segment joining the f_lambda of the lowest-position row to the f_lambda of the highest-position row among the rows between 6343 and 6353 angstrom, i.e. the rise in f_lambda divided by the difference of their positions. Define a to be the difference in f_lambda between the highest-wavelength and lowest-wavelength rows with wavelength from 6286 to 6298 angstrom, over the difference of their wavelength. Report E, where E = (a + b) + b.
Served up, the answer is -0.17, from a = -0.04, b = -0.07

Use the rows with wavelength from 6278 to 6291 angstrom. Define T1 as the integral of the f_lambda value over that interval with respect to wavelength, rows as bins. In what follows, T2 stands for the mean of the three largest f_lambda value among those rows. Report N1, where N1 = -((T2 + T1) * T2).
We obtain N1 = -248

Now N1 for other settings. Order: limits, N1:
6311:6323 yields -228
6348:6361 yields -228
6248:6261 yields -195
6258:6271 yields -247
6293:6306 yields -238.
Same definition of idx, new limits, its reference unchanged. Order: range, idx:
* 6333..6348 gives 6339.5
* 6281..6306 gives 6304.5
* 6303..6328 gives 6317.0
